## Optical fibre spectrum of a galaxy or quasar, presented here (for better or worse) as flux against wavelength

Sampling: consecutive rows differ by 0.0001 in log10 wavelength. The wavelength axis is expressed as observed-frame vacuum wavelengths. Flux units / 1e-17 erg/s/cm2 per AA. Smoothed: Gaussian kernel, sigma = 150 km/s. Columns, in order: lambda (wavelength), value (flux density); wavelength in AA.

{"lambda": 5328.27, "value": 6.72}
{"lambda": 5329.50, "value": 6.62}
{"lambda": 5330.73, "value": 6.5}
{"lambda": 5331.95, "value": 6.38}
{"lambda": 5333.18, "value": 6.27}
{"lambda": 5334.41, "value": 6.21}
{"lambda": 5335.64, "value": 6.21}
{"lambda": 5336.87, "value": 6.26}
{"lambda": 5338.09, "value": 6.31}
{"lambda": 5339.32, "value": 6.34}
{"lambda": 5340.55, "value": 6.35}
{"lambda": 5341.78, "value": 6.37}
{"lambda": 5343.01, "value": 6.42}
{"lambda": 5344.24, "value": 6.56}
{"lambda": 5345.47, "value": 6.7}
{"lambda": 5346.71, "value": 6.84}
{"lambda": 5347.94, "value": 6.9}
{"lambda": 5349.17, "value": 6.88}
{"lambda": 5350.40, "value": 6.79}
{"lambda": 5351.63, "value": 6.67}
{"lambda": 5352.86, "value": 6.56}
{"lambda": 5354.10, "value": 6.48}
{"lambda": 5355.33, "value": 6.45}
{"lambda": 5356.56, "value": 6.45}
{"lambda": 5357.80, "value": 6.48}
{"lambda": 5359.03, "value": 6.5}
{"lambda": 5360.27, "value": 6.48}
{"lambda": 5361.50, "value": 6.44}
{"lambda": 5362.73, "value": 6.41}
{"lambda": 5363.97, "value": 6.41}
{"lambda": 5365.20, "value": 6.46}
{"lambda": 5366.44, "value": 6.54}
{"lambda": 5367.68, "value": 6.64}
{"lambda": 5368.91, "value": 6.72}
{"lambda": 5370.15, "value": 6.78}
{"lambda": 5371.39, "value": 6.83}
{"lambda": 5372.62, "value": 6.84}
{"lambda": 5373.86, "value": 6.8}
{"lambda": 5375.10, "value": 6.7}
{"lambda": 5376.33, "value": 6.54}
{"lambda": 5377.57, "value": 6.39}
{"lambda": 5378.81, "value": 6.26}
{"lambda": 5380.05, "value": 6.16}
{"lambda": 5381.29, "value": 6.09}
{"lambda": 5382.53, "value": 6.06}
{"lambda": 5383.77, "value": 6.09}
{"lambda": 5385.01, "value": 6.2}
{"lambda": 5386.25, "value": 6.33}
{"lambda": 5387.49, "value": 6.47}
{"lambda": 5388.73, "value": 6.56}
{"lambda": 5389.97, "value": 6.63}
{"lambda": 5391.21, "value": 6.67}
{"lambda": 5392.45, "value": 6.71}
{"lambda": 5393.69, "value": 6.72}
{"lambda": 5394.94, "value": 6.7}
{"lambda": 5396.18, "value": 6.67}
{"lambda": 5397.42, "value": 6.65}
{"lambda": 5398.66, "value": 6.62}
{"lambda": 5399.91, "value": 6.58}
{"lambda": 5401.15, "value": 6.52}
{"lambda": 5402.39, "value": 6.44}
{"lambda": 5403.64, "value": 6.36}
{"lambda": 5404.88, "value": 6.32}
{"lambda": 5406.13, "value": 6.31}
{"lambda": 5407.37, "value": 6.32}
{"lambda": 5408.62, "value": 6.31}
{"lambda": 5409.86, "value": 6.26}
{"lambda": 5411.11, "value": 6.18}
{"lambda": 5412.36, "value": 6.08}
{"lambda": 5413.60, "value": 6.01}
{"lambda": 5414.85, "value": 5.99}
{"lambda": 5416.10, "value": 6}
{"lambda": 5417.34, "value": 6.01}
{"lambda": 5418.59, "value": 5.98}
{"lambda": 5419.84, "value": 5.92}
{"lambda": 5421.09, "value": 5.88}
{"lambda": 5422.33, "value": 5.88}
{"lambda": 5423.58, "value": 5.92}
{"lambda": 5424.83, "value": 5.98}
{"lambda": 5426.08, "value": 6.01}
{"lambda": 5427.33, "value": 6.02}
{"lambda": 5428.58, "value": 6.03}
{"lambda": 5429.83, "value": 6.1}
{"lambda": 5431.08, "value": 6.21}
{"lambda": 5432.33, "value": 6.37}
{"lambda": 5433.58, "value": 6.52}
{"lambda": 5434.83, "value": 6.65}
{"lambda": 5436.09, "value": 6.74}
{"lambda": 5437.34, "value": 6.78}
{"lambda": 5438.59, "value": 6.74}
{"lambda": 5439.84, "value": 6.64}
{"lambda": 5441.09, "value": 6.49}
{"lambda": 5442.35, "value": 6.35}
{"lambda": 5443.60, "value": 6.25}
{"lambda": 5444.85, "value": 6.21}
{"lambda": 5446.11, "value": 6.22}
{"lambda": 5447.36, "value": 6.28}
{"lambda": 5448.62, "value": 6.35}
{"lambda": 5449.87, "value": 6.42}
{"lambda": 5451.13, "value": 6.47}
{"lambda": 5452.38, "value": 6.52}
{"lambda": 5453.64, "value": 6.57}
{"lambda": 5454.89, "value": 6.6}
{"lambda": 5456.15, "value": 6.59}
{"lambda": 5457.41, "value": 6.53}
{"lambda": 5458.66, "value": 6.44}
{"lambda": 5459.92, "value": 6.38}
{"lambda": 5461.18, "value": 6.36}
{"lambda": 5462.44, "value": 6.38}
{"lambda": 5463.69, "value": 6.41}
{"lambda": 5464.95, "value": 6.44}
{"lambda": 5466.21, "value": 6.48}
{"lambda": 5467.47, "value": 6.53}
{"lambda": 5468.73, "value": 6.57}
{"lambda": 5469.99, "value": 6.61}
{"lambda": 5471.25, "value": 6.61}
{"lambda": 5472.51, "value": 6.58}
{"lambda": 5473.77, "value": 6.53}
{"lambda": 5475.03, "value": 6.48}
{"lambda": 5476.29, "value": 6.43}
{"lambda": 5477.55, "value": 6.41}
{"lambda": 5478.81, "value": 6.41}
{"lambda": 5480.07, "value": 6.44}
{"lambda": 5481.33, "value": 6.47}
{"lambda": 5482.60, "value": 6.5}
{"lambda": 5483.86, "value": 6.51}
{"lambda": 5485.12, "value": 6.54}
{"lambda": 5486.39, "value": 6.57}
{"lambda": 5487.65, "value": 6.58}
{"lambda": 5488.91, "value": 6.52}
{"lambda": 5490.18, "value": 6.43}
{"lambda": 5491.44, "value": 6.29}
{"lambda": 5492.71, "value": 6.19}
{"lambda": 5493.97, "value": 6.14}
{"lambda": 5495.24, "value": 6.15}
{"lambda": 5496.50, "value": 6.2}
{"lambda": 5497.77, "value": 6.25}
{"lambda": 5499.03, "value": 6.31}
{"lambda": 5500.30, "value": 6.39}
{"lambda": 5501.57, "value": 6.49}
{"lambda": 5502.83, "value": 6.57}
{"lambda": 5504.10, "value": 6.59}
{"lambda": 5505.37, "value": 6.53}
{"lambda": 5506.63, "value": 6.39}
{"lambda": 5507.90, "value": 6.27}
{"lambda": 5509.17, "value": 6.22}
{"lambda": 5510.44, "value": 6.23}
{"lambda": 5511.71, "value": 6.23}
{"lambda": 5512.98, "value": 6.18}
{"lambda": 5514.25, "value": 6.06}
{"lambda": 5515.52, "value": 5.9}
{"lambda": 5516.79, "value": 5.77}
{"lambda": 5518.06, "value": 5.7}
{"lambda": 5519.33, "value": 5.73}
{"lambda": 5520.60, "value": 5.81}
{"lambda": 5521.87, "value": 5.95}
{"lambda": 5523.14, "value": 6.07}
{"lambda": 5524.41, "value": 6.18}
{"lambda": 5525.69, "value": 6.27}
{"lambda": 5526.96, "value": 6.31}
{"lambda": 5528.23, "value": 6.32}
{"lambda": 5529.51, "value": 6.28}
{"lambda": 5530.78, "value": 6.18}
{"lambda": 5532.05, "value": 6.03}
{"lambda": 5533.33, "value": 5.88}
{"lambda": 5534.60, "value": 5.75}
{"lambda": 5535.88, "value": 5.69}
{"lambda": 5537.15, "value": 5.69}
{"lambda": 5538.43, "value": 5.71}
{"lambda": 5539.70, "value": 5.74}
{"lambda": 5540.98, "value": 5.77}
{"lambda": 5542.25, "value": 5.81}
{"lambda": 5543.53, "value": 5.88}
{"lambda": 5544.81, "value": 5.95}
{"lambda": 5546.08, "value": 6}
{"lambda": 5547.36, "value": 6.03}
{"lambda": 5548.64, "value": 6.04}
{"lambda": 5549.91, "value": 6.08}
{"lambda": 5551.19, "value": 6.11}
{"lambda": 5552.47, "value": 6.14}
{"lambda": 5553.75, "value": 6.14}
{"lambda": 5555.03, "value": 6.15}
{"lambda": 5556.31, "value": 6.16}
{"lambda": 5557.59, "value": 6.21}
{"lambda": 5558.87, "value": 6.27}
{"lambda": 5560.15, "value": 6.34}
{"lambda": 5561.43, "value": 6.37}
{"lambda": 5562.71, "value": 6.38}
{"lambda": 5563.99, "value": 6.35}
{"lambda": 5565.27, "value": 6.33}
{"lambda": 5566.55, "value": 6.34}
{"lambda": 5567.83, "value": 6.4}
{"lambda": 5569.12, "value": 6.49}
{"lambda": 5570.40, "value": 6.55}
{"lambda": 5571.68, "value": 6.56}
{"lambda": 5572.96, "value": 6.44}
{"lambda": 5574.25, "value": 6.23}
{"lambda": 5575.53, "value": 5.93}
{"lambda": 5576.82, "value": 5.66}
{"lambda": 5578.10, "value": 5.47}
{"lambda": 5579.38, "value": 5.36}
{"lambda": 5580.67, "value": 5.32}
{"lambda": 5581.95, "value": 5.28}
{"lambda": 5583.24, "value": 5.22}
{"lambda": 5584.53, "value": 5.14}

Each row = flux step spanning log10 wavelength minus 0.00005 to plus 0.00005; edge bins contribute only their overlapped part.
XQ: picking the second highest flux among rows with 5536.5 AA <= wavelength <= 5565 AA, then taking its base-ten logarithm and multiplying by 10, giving 8.04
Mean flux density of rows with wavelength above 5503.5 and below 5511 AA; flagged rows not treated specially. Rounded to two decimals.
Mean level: 6.37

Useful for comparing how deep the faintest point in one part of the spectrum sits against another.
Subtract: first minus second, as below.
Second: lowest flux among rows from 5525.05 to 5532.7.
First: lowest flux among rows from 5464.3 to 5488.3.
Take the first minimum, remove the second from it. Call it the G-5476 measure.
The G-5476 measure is 0.38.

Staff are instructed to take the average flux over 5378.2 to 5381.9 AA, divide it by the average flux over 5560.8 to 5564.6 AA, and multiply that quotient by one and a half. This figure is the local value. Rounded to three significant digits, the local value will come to 1.45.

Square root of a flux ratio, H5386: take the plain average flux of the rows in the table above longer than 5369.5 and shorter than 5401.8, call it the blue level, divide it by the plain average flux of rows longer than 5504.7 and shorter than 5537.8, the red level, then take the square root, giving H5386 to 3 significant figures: 1.04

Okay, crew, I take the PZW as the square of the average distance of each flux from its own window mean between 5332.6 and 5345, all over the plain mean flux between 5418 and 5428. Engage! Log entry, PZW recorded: 0.0010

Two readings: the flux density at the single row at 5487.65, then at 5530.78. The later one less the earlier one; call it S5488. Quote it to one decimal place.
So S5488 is -0.4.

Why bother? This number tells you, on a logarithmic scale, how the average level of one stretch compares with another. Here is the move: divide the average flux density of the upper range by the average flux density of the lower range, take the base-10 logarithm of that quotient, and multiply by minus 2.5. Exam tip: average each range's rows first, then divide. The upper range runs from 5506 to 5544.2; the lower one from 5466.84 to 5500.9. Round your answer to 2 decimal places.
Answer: 0.08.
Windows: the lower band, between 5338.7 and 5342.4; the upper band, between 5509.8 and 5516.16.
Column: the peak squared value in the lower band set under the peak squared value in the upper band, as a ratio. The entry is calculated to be 0.96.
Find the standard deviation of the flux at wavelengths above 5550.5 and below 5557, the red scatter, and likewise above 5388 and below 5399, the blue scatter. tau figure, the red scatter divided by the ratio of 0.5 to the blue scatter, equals 0.002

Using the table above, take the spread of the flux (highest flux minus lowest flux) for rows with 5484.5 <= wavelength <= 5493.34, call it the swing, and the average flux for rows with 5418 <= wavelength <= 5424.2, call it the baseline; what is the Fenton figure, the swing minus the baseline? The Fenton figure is -5.5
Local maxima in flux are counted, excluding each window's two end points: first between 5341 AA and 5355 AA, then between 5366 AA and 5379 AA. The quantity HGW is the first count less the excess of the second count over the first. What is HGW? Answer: 1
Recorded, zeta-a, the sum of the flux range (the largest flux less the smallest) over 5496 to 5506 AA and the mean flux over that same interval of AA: 6.81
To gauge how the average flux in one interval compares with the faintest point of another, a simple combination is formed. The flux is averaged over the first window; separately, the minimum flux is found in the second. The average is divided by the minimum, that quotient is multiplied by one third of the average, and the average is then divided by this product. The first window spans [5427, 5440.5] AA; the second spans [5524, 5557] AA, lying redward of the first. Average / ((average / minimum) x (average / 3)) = 2.65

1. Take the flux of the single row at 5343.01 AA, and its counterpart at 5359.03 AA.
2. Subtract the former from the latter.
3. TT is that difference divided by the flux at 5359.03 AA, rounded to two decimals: 0.01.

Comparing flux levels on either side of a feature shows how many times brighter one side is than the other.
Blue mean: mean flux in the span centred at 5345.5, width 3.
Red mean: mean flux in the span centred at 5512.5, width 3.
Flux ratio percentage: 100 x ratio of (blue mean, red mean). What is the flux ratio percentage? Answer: 108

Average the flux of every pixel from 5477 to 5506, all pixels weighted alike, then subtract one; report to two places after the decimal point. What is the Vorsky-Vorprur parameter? 5.41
